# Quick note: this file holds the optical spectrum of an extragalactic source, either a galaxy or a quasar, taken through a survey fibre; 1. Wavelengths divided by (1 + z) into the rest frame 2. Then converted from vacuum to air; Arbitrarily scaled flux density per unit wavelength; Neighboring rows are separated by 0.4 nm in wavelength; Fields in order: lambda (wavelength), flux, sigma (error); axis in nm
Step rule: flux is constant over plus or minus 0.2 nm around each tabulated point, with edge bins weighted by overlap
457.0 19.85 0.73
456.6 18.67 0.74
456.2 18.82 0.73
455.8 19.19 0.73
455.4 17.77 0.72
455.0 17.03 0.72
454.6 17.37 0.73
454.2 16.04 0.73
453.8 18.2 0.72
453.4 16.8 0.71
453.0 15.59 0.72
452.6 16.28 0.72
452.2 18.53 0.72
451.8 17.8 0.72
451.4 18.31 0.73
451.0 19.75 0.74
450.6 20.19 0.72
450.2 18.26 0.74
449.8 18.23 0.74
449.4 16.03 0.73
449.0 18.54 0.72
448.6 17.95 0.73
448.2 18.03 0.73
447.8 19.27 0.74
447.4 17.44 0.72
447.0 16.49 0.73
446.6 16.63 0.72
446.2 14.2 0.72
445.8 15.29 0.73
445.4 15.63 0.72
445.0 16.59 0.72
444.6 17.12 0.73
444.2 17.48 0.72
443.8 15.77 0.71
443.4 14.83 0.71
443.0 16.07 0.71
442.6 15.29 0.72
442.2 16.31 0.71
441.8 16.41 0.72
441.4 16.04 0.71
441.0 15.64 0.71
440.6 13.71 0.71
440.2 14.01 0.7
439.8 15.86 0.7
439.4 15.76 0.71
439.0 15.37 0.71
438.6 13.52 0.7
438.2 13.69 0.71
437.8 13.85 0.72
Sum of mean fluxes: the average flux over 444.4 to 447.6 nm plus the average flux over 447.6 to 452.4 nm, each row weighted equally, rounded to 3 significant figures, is 34.6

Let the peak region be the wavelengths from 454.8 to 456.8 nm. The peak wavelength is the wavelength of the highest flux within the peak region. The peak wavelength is 455.8 nm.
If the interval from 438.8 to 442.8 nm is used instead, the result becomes 441.8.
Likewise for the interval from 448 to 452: 450.6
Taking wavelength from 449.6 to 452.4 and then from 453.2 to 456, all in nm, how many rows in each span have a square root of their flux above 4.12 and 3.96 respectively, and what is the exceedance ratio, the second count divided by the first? 1.0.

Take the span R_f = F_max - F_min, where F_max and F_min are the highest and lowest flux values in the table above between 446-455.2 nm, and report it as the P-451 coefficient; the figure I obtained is 6.0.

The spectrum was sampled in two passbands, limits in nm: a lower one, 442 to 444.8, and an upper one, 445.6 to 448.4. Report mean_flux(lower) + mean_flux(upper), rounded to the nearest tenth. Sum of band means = 32.9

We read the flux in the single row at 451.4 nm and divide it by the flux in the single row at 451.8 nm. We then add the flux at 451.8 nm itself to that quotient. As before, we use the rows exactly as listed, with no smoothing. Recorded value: 18.8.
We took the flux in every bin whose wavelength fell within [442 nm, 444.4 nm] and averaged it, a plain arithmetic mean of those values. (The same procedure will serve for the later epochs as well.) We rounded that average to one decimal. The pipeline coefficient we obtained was 16.0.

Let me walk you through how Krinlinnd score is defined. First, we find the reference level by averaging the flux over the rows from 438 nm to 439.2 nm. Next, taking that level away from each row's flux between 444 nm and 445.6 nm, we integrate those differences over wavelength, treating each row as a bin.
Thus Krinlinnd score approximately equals 4.0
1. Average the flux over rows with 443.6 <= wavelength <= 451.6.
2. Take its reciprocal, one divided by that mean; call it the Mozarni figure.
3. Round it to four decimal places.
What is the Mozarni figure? 0.0576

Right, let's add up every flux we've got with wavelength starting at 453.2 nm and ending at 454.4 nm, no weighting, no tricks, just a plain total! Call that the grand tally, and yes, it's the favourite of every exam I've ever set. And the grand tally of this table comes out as 51.0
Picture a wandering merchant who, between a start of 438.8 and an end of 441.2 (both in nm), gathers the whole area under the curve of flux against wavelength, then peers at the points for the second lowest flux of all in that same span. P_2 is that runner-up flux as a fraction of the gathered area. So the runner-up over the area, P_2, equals 0.3877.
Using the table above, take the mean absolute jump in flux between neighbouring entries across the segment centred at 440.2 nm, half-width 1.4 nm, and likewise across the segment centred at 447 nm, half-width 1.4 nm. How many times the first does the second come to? 1.55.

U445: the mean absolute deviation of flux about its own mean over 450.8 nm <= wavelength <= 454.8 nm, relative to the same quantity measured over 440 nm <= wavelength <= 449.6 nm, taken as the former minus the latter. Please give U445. -0.02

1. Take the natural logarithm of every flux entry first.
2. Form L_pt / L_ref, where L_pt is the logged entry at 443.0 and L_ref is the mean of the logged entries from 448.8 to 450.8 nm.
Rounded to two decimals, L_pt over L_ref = 0.96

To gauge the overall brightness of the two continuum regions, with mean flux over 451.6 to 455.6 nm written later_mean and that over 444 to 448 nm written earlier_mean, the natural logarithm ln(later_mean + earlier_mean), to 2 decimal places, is 3.52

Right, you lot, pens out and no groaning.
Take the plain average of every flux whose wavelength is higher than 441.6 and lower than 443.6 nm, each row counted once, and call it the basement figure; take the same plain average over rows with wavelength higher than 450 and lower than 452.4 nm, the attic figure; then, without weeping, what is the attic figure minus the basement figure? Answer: 3.0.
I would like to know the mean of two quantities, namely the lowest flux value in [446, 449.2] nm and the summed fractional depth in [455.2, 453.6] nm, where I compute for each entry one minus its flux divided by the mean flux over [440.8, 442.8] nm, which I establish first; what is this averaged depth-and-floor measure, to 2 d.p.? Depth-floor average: 6.95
